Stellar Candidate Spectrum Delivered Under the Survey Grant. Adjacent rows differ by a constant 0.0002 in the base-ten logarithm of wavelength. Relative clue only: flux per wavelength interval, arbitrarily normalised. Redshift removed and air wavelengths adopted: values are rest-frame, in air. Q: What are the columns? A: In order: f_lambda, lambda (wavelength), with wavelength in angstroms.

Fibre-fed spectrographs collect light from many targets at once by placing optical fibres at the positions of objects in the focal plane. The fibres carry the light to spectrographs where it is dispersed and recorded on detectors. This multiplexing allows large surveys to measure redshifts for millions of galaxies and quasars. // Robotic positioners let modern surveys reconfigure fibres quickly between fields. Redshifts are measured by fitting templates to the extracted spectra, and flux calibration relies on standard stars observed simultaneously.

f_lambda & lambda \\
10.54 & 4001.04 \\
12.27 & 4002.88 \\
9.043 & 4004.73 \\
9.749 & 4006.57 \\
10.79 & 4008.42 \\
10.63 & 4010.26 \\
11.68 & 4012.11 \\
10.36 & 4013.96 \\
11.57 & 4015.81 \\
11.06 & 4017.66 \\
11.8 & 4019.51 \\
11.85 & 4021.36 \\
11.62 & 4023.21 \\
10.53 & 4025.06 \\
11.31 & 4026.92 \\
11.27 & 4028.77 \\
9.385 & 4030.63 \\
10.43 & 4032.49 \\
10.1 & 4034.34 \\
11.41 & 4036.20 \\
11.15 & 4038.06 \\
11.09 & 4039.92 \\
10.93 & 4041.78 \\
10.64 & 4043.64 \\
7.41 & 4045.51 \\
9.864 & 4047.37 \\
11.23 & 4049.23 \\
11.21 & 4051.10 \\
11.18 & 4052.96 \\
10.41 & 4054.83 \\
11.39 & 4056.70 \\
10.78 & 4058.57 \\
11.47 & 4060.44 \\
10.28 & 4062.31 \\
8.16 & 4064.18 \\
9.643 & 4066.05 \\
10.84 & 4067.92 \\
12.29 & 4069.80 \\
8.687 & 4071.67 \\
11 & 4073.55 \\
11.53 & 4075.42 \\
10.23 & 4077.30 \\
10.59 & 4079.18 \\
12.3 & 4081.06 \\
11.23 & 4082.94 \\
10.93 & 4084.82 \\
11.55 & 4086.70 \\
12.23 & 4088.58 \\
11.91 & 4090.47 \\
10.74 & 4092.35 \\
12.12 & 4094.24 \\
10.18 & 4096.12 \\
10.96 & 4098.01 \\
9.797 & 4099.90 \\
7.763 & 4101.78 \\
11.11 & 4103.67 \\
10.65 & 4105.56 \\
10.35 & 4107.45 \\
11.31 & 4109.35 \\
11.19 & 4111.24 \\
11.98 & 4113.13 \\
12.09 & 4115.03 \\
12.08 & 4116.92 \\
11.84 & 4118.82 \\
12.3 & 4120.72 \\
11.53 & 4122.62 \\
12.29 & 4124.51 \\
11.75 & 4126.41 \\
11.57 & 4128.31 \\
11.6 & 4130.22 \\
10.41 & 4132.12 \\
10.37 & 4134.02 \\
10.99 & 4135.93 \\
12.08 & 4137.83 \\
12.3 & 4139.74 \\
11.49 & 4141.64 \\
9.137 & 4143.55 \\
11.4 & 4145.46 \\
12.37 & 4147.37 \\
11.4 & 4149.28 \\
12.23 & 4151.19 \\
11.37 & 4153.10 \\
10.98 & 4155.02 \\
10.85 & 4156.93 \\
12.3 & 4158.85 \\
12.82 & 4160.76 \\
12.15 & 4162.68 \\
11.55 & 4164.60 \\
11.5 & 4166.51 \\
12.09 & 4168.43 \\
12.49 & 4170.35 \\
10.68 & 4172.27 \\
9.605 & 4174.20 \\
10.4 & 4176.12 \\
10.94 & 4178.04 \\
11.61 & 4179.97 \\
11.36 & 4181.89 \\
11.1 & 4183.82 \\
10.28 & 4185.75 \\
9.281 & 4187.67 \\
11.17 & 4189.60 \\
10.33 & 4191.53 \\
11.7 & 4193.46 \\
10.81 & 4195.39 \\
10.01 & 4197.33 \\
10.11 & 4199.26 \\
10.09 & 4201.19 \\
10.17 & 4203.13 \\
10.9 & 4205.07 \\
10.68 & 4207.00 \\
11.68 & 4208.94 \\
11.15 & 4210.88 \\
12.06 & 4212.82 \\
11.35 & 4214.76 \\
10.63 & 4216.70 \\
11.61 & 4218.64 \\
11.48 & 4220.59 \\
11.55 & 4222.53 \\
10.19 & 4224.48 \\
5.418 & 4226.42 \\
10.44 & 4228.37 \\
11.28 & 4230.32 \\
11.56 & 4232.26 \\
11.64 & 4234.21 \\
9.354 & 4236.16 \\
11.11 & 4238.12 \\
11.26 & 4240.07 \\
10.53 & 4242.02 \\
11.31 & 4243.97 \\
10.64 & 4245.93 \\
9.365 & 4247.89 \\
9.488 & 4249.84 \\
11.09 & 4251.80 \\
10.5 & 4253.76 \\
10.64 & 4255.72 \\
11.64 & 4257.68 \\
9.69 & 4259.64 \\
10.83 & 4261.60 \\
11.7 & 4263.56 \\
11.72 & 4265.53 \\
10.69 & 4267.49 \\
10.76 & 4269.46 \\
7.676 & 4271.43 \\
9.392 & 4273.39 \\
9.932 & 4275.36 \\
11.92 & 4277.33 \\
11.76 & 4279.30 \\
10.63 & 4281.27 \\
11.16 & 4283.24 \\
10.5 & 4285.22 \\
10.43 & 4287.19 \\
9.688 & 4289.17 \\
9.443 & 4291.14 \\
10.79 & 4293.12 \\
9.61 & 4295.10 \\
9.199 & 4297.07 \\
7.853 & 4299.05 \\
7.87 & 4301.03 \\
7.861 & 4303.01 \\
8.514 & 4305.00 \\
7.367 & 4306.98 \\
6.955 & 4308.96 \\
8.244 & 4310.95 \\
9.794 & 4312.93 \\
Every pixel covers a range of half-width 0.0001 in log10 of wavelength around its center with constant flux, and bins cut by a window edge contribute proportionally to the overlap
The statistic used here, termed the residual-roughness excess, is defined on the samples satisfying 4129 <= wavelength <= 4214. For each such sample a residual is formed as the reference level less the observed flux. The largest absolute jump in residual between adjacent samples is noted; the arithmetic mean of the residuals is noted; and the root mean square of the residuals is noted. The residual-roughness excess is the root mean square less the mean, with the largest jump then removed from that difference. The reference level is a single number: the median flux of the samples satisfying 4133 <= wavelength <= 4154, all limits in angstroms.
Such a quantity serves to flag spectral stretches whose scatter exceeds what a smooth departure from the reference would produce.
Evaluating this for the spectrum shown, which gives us -1.7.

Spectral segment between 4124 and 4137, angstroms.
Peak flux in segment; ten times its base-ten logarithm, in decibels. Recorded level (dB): 10.9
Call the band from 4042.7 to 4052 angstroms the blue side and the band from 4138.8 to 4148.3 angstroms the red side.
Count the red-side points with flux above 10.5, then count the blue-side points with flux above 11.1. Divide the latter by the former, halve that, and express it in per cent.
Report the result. 25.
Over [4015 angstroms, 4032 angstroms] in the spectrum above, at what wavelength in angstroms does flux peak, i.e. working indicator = 4021.36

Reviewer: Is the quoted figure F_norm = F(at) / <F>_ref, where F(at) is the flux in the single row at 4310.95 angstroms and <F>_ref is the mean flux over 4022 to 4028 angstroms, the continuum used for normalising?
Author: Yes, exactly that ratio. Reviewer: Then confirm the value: 0.74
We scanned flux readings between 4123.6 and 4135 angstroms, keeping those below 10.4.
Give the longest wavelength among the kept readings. 4134.02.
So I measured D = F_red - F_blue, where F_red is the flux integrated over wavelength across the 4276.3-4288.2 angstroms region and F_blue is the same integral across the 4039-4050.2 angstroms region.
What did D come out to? 17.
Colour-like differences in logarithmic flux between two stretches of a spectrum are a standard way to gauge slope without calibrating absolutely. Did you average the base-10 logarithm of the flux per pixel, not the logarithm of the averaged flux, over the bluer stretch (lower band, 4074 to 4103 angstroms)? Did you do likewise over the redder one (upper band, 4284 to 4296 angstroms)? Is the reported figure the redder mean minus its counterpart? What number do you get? -0.03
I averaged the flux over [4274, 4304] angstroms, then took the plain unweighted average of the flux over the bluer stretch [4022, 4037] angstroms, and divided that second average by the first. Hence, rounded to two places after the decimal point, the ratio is 1.09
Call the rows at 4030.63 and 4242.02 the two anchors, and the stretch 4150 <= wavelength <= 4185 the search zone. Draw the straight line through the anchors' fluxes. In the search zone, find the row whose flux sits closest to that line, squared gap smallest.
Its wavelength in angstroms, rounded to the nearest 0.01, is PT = 4176.12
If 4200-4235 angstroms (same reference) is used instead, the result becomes 4228.37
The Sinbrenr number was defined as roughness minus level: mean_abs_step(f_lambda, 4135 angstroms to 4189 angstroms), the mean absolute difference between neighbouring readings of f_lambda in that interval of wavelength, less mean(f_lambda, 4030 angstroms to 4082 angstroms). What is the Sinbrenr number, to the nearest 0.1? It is -9.7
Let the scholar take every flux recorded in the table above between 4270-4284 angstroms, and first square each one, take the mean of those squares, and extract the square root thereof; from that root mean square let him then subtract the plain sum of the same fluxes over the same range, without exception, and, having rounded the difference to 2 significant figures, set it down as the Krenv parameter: -62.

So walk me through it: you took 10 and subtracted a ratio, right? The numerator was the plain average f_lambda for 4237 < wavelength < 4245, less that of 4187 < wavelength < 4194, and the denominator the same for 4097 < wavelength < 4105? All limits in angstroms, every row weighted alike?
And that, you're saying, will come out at 9.96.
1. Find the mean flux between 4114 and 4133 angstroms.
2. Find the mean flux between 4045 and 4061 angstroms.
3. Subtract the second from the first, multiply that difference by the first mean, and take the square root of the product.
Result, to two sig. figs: 3.7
